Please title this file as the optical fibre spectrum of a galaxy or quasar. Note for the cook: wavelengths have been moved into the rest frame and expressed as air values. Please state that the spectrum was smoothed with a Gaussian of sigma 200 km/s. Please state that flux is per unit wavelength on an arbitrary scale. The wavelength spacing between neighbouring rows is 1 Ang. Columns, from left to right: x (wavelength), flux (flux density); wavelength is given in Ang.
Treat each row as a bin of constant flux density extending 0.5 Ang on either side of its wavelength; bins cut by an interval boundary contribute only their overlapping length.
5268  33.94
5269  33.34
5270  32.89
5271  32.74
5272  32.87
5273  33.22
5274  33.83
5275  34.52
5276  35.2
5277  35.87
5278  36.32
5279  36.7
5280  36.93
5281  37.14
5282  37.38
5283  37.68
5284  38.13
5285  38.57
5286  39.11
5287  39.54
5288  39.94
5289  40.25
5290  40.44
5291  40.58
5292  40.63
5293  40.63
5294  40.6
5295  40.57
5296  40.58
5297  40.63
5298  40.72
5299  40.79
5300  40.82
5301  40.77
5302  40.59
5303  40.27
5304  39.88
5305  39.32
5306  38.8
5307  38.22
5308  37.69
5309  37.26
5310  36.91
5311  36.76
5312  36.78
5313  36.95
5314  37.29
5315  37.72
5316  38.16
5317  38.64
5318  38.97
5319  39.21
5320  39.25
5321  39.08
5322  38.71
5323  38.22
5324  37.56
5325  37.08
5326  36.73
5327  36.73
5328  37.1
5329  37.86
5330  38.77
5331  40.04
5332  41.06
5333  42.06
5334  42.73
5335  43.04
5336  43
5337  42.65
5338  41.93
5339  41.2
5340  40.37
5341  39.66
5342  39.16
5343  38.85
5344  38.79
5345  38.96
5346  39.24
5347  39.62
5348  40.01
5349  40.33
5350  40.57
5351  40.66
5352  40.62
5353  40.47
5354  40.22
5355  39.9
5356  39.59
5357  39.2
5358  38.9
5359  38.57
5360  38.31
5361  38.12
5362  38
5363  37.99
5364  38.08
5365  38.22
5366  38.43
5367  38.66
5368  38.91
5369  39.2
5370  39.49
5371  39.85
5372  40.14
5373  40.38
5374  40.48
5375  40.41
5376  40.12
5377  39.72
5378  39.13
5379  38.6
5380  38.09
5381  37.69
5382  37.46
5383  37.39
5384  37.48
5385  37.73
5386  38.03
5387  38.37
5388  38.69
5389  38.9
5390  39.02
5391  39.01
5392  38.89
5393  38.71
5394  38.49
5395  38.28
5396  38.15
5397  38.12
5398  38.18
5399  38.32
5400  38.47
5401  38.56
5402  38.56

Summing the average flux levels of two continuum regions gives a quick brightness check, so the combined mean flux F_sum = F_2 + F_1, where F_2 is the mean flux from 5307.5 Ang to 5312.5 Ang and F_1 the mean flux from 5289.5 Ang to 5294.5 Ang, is 77.7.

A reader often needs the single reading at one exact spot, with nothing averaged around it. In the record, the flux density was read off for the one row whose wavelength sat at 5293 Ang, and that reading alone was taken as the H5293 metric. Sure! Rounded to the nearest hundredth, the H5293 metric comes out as 40.63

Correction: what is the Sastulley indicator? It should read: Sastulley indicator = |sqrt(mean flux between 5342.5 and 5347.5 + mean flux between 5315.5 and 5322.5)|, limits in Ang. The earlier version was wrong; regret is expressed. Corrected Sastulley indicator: 8.83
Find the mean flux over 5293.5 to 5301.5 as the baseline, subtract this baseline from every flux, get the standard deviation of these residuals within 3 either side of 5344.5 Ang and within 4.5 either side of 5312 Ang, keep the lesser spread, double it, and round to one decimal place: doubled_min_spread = 0.6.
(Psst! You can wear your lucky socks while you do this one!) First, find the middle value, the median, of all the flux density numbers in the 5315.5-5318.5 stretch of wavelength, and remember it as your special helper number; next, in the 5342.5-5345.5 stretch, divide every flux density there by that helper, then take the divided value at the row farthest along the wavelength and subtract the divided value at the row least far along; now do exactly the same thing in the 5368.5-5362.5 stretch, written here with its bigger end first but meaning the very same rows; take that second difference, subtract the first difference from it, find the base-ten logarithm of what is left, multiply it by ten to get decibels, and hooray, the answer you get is -16.8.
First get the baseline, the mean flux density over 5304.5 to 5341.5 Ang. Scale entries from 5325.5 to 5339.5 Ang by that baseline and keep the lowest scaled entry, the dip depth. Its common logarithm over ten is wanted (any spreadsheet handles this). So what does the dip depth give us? -0.0026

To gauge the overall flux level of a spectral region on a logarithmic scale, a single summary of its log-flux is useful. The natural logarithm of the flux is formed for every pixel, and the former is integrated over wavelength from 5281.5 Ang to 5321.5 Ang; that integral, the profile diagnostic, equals 147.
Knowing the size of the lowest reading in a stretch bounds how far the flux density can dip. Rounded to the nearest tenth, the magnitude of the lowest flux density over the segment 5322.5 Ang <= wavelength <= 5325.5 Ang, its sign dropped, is 37.1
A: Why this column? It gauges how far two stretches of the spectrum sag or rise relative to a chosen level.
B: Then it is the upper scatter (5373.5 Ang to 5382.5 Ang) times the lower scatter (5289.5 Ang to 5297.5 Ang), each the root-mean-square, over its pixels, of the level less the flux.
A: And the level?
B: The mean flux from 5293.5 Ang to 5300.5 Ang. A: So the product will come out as 0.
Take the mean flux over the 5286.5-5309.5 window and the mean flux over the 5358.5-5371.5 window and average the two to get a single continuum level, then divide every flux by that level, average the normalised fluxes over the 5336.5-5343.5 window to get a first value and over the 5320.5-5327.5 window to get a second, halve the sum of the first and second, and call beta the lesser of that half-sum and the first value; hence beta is 0.996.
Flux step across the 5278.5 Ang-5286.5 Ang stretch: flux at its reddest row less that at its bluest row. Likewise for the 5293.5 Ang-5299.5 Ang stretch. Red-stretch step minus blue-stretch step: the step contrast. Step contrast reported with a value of -2.2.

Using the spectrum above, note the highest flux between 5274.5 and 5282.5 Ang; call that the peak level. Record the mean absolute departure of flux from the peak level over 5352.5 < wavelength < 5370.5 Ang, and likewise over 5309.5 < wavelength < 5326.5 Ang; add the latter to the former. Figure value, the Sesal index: 2.4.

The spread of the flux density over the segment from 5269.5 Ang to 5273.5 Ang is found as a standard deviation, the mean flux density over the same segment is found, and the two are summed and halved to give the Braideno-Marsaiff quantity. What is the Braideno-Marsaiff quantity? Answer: 16.6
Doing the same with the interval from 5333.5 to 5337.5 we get 21.5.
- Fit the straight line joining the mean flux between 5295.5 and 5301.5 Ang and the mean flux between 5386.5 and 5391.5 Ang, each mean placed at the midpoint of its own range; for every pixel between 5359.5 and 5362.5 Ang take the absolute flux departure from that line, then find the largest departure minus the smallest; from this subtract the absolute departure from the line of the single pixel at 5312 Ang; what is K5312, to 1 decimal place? -3.4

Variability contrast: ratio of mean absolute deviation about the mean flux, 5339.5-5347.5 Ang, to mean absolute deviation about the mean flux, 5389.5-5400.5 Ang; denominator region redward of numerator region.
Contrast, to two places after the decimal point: 1.44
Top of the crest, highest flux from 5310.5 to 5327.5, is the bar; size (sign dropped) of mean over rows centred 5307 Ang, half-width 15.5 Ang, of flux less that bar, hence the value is 0.11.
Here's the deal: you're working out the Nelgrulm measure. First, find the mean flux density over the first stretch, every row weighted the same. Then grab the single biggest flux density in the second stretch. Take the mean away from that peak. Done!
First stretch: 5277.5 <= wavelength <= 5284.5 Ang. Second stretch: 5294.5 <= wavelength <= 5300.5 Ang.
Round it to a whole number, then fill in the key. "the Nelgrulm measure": 4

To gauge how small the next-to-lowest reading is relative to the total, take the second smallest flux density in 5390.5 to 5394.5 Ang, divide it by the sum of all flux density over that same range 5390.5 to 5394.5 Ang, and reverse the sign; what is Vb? -0.2496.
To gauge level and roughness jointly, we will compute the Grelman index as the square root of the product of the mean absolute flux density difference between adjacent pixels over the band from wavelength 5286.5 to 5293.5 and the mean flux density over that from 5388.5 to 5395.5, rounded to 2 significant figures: 2.7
